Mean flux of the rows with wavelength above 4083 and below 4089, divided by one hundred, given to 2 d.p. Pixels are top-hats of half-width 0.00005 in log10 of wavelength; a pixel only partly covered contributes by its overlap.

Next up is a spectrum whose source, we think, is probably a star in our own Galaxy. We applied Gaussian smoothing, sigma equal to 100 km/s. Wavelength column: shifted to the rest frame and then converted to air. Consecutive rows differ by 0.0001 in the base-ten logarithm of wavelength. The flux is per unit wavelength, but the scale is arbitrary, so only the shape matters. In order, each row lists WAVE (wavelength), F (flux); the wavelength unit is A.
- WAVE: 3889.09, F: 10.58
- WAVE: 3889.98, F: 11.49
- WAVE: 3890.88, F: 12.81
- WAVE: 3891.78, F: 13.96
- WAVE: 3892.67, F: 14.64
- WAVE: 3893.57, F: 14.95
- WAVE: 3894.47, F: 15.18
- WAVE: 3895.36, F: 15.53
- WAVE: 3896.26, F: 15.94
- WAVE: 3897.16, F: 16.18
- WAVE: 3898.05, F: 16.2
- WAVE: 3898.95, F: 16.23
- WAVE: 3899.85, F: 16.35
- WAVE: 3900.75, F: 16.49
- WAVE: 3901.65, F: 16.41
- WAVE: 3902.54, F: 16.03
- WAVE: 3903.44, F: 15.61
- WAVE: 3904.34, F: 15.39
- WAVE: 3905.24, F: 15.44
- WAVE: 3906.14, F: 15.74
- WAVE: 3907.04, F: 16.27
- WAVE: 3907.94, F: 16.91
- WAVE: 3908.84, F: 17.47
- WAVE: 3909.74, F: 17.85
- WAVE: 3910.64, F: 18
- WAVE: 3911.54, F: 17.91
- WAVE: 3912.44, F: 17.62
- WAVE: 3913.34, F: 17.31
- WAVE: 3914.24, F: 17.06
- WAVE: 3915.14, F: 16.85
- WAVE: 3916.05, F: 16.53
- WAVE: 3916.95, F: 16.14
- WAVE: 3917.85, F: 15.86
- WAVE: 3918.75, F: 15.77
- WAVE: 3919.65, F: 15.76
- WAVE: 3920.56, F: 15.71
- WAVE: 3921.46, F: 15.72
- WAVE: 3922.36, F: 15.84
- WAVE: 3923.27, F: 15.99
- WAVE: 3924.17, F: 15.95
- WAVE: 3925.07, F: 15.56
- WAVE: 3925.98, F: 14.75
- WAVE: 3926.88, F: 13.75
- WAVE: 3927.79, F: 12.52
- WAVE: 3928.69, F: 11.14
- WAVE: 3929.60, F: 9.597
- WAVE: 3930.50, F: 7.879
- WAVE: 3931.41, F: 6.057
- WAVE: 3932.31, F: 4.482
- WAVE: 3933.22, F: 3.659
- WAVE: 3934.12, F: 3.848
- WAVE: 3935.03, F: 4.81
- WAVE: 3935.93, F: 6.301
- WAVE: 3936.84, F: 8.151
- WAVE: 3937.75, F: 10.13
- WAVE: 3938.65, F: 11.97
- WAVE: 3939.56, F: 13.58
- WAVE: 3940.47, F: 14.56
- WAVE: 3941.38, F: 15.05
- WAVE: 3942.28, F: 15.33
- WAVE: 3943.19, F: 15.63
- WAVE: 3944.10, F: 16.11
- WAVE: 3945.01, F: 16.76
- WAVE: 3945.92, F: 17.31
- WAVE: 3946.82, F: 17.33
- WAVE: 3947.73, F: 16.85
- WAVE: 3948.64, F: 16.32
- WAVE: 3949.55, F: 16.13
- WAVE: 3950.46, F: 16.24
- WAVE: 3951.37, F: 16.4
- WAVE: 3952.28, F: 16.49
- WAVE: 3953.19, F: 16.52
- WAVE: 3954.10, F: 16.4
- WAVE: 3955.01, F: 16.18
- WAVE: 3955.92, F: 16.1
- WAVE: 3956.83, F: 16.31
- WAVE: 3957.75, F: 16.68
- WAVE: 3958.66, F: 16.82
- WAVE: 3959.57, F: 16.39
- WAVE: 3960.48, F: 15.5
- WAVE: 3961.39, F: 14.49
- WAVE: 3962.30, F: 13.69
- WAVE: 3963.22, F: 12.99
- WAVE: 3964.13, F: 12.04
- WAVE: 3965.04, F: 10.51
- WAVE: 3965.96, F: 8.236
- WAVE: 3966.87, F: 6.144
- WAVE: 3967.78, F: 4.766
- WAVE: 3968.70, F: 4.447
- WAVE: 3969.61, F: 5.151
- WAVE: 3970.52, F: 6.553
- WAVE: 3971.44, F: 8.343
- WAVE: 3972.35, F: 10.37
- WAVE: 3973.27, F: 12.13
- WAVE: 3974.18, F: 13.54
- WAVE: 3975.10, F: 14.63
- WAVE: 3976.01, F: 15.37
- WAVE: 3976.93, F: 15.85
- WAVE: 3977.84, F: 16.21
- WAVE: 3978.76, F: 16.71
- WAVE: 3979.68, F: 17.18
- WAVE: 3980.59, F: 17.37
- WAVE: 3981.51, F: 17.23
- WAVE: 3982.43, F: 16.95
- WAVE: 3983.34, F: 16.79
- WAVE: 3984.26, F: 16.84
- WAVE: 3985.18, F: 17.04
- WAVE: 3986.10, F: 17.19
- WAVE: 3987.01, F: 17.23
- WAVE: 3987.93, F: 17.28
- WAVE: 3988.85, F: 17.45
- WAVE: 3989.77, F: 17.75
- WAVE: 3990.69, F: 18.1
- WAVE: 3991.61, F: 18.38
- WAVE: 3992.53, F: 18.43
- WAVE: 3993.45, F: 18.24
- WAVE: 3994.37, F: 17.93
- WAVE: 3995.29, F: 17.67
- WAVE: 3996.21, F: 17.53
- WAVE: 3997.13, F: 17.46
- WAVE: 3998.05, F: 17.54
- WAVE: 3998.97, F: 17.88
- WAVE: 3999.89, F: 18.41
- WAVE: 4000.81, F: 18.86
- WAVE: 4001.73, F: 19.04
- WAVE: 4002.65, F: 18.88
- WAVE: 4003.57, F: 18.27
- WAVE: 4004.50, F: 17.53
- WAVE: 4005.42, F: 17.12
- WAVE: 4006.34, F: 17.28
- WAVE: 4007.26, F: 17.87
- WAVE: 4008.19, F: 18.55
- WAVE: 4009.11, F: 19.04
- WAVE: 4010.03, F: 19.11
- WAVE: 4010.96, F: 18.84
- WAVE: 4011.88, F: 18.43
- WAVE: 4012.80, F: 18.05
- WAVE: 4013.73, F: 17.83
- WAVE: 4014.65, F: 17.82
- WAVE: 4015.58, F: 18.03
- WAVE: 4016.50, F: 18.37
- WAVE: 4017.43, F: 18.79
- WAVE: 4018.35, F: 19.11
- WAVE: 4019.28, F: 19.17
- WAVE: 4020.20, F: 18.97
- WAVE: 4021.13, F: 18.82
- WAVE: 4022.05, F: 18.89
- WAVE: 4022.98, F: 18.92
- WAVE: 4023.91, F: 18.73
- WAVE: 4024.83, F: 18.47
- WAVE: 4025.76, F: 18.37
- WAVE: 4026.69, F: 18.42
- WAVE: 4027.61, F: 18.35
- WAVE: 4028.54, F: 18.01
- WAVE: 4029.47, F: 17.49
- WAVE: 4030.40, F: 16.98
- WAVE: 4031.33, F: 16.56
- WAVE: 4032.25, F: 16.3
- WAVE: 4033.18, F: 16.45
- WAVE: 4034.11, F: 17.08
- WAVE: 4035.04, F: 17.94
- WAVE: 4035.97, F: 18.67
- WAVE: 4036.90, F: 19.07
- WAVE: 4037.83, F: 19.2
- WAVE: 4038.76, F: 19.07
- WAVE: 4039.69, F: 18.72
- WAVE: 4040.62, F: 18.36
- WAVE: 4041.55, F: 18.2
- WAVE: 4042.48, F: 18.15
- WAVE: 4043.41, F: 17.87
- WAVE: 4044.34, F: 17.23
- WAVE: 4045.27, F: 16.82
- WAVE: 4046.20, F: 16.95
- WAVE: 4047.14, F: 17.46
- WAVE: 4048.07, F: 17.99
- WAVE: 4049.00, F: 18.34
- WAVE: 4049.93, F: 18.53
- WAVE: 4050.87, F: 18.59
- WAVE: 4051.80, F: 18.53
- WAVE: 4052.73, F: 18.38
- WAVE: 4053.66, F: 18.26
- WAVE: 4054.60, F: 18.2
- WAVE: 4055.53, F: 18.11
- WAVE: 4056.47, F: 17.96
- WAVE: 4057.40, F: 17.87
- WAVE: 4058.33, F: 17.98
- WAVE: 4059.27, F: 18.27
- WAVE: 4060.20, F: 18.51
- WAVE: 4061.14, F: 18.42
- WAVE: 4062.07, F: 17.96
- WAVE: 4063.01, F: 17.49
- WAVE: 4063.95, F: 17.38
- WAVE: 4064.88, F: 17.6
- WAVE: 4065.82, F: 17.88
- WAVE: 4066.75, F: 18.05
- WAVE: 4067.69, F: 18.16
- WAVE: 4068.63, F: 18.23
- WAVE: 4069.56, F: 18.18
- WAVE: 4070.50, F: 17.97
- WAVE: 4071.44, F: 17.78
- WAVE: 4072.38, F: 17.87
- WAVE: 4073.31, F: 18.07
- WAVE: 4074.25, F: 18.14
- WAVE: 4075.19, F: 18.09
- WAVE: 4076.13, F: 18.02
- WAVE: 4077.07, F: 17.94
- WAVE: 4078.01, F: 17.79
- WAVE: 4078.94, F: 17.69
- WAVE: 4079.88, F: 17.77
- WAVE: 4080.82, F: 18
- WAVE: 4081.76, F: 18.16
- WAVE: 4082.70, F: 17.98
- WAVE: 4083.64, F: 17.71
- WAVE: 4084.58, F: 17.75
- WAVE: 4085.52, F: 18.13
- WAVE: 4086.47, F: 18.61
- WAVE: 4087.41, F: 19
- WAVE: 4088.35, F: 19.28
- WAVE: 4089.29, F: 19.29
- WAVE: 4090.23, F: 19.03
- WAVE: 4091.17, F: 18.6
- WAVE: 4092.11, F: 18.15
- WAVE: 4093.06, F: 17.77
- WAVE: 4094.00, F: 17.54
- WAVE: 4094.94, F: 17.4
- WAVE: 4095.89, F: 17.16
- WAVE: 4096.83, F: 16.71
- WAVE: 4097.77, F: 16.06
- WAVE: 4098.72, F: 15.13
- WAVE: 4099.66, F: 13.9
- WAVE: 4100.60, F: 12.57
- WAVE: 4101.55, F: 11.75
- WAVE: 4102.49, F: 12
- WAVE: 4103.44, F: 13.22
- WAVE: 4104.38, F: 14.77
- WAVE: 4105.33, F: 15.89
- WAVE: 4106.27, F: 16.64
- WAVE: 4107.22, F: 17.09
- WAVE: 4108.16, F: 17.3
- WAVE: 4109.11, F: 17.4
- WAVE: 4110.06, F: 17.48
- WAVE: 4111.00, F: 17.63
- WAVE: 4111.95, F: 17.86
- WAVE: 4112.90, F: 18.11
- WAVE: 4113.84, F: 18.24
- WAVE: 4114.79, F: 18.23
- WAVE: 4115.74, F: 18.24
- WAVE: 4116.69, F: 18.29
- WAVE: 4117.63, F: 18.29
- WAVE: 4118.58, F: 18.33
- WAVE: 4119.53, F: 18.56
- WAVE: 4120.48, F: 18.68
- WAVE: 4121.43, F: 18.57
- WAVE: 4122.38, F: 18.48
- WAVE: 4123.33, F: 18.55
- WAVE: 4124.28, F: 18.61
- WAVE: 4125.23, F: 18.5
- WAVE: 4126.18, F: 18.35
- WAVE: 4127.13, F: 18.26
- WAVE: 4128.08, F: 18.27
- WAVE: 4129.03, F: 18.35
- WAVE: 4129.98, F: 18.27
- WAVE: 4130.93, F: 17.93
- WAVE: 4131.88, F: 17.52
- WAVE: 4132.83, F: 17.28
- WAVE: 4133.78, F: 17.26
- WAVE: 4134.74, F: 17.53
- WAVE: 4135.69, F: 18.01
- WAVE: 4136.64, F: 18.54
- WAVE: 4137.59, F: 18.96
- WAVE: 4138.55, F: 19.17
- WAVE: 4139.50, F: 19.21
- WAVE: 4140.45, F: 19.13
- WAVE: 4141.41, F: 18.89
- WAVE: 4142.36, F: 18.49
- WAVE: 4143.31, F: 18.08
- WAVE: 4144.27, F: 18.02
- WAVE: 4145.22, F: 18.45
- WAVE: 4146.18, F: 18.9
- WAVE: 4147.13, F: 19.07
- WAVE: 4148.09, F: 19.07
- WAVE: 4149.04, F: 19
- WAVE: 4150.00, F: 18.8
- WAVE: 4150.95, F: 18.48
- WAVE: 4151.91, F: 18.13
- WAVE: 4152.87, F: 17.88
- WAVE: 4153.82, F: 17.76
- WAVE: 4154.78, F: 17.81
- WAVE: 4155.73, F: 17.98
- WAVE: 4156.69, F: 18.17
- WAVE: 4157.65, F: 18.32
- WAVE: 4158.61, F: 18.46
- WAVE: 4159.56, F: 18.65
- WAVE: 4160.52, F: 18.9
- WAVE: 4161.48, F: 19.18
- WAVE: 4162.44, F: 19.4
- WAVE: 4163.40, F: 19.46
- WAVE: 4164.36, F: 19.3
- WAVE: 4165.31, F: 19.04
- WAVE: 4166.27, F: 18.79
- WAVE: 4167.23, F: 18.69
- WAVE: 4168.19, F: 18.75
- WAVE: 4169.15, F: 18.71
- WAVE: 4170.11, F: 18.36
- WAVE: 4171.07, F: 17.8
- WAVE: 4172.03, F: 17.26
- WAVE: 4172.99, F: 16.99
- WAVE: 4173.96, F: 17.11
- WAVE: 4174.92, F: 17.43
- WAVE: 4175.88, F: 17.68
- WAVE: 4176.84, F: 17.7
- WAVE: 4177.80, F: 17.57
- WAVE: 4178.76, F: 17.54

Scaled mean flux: 0.18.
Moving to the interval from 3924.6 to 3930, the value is 0.13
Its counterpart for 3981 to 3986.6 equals 0.17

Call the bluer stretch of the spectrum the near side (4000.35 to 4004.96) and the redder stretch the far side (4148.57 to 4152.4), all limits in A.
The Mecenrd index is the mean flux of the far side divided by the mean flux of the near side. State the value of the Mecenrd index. 1.0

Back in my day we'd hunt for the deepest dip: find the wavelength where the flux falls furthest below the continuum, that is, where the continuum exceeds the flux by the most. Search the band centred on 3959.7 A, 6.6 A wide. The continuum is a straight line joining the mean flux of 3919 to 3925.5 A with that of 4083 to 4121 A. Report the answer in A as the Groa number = 3962.30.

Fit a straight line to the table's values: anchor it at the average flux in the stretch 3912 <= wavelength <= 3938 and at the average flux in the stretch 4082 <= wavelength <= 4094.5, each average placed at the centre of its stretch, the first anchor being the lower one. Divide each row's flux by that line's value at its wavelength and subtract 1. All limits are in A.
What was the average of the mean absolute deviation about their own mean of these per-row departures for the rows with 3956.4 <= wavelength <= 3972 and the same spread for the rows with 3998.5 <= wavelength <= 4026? 0.167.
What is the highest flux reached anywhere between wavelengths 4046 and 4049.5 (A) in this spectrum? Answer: 18.34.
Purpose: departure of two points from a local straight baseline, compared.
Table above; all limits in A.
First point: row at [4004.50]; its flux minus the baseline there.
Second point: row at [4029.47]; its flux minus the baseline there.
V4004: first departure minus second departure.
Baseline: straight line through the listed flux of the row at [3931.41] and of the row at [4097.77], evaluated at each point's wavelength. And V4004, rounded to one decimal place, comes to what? 1.5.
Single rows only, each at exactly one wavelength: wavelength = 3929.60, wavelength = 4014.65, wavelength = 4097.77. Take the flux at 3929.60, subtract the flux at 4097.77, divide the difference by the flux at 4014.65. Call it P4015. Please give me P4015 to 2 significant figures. -0.36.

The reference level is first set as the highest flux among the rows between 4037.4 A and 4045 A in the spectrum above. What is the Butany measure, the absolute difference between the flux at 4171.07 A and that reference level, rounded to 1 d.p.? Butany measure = 1.4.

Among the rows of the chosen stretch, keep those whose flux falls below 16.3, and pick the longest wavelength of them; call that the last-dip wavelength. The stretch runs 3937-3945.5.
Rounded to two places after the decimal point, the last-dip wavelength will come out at 3944.10 A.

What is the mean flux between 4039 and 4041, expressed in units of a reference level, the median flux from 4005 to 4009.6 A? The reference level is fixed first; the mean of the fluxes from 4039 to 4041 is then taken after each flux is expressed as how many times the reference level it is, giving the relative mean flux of 1.04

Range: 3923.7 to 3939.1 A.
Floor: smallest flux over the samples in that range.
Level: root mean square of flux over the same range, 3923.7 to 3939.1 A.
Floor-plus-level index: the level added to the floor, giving 13.9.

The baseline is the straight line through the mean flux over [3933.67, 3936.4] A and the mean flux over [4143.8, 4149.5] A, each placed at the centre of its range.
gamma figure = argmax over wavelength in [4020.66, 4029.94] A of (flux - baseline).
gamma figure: 4022.05 A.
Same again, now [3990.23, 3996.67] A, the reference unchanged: 3991.61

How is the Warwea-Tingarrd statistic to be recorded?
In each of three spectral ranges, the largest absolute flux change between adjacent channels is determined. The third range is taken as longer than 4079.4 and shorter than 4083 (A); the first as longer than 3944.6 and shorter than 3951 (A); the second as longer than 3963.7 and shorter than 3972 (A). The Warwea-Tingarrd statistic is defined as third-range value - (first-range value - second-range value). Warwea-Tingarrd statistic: 1.95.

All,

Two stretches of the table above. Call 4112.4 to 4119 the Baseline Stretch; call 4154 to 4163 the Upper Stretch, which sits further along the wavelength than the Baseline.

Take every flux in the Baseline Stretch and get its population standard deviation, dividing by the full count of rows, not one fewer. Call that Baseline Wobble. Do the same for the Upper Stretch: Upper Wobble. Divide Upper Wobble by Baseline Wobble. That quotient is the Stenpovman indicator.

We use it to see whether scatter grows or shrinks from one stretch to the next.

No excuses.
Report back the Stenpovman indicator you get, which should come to 7.8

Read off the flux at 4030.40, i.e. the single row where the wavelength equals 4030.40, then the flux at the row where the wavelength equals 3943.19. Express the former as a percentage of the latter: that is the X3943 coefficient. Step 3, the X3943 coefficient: 109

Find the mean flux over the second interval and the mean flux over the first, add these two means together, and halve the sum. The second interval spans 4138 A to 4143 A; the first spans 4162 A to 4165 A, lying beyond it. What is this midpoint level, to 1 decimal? 19.2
